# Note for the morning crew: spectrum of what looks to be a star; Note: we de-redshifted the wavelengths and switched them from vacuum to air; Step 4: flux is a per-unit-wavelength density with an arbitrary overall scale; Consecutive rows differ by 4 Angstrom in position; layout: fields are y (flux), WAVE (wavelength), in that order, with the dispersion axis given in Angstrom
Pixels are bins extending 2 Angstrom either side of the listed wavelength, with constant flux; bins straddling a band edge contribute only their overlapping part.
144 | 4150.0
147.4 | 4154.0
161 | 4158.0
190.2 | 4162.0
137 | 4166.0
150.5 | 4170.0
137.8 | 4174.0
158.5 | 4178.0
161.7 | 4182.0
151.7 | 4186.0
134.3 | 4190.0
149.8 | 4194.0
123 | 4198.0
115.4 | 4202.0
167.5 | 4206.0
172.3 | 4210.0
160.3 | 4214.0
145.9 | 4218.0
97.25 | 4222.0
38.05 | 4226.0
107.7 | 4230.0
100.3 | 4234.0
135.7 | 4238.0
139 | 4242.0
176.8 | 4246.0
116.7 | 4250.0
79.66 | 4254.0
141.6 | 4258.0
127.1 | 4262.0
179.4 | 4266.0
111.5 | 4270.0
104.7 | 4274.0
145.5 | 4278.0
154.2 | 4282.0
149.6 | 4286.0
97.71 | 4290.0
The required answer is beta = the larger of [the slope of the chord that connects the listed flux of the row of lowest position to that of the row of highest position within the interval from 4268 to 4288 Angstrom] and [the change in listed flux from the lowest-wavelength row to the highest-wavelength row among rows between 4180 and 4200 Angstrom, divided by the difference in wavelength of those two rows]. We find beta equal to 2.4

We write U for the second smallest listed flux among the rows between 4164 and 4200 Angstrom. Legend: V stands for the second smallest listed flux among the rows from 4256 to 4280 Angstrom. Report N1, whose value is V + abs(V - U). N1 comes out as 134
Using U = 134.3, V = 111.5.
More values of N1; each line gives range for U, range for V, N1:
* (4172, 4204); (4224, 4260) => 123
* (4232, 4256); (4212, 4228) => 100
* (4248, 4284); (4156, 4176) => 171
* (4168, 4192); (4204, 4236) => 138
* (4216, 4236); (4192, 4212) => 149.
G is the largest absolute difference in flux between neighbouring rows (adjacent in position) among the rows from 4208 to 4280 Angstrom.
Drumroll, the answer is 70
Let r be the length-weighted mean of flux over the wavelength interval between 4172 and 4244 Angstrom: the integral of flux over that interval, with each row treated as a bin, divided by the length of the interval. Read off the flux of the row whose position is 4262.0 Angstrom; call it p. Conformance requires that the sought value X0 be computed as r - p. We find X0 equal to 6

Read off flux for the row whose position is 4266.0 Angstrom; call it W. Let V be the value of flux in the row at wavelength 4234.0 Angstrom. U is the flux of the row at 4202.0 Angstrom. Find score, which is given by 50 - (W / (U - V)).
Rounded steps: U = 115.4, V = 100.3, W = 179.4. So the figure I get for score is 38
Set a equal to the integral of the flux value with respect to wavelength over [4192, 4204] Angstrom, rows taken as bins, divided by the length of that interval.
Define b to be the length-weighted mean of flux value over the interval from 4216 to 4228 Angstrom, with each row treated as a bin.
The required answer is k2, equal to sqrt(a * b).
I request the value 110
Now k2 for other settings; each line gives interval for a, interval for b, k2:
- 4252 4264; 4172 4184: 133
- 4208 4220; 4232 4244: 141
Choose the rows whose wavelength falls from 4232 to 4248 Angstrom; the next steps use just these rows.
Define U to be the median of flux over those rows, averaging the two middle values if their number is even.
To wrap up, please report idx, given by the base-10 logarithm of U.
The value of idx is 2.14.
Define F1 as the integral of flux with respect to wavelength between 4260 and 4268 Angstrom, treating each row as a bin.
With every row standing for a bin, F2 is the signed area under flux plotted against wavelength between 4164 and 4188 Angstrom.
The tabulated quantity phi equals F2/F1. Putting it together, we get 2.9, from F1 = 1226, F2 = 3589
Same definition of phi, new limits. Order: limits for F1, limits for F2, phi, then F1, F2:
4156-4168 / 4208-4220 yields 1.0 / 1953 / 1914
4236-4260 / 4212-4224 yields 0.5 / 3158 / 1614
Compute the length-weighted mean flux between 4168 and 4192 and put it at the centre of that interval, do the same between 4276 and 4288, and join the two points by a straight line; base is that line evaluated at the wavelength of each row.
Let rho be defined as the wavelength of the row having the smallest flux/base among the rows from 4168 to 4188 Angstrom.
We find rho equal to 4174.0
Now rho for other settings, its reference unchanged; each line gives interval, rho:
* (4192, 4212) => 4202.0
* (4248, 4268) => 4254.0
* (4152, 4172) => 4166.0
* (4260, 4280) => 4274.0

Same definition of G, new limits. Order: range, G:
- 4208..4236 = 70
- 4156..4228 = 59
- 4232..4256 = 60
